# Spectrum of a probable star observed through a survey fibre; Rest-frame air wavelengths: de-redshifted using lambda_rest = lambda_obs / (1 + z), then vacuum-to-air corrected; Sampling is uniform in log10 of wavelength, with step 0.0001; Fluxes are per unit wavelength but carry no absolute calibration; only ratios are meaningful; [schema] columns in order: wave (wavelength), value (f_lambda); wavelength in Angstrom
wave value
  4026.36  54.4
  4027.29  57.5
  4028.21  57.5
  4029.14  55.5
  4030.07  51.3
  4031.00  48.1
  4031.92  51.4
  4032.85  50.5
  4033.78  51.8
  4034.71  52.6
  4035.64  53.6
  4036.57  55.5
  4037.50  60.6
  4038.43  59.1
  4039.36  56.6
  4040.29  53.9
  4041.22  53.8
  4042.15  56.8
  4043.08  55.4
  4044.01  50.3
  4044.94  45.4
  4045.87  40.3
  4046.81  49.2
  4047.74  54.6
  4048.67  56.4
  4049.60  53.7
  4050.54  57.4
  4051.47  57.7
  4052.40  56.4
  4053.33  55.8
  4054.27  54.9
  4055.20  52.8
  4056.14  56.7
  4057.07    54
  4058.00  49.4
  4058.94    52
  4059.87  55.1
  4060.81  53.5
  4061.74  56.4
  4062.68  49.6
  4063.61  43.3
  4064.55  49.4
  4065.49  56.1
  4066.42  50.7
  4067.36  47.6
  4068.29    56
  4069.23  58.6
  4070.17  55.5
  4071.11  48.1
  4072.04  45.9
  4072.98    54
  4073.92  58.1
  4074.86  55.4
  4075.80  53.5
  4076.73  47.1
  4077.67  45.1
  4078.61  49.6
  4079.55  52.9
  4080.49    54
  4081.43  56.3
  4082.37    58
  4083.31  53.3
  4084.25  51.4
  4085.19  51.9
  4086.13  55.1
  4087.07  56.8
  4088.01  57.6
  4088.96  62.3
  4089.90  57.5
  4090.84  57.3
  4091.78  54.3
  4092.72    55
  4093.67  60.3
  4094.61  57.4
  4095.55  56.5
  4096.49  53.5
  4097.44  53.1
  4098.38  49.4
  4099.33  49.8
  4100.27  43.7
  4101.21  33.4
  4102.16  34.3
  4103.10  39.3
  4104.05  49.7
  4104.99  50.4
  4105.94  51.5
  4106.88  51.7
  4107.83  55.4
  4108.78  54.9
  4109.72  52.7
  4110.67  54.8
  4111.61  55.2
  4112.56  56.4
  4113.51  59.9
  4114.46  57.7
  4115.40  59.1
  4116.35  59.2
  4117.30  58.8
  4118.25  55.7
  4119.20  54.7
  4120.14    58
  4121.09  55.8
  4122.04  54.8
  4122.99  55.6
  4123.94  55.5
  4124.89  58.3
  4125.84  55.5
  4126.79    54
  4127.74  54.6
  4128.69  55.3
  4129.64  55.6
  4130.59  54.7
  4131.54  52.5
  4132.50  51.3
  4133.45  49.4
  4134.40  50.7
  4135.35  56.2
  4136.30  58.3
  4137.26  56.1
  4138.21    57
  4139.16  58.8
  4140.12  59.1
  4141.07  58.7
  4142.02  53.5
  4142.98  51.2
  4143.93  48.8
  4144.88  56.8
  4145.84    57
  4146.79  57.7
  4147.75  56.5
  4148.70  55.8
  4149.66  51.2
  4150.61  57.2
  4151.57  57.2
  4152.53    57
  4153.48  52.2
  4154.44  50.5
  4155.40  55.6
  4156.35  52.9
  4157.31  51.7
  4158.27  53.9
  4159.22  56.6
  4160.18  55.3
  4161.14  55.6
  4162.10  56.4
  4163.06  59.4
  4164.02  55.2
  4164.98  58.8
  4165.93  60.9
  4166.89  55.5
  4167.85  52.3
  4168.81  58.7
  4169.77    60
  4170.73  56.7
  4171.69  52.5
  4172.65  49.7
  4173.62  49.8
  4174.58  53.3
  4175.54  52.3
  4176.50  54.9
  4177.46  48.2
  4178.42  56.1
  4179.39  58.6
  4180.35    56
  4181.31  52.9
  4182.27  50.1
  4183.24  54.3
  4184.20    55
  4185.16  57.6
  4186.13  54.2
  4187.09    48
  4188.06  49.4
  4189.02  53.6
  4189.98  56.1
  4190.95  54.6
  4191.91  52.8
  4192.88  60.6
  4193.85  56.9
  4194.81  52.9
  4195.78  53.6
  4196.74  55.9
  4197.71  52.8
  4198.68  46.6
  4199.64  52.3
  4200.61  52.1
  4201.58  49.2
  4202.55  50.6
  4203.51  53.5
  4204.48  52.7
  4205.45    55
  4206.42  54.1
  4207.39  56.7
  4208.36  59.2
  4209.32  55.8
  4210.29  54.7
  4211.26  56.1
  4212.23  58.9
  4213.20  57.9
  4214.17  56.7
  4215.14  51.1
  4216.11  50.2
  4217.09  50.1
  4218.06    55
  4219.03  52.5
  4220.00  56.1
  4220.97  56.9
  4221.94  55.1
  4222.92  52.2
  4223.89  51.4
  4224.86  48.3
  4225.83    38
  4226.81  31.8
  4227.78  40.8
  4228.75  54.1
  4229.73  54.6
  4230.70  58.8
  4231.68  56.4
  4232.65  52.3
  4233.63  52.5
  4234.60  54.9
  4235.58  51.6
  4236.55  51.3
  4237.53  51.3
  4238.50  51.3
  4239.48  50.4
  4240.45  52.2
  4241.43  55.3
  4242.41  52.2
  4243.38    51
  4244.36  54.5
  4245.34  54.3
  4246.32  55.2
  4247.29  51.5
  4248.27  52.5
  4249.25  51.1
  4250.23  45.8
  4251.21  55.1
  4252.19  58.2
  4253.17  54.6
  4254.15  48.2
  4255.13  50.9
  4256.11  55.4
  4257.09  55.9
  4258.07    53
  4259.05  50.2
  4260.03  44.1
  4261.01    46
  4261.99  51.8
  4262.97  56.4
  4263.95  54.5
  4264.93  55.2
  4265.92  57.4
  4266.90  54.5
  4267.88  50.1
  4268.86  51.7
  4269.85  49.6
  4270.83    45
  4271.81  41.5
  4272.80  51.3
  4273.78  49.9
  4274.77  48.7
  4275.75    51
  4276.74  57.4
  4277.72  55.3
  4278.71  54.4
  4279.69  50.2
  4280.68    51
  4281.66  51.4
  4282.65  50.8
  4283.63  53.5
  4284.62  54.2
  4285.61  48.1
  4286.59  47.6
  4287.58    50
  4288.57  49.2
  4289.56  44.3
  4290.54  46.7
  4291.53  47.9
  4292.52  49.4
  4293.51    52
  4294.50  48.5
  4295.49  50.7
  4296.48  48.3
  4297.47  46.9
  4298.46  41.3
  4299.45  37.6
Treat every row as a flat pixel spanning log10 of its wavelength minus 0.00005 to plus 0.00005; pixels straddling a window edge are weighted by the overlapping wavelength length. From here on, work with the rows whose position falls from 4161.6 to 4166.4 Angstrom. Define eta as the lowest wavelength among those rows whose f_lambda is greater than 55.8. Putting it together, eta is 4162.10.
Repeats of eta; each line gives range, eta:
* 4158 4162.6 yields 4159.22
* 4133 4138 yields 4135.35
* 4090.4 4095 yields 4090.84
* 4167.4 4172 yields 4168.81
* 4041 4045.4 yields 4042.15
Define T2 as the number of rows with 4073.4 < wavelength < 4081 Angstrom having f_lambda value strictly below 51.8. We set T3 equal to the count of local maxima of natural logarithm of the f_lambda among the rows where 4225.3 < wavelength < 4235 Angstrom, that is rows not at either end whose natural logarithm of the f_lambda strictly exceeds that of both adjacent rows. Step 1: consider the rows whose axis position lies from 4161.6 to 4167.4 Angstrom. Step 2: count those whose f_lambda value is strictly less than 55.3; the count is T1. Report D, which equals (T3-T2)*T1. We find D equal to -2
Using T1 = 1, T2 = 3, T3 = 1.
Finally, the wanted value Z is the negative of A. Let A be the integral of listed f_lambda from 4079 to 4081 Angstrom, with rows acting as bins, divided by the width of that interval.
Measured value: -53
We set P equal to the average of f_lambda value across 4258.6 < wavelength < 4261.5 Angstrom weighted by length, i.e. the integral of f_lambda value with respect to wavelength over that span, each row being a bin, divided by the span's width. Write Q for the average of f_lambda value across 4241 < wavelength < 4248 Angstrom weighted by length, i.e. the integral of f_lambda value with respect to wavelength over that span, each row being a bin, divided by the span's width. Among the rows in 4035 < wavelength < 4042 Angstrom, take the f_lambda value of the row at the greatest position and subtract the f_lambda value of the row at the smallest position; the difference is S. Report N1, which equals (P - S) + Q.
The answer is 100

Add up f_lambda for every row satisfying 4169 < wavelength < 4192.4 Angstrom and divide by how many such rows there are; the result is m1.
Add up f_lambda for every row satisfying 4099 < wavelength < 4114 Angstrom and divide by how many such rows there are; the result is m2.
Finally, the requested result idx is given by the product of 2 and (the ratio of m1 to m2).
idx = 2.16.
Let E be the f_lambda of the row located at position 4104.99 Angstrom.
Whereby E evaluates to 50.4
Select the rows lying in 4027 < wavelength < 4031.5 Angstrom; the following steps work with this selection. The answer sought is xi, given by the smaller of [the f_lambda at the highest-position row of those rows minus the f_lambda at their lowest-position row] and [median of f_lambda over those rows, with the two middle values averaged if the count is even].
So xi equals -9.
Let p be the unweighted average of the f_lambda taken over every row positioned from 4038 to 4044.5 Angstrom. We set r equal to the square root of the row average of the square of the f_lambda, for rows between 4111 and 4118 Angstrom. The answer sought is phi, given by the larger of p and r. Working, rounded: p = 55.1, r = 58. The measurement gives 58.1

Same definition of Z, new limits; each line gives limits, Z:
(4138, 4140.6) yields -58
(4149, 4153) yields -56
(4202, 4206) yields -53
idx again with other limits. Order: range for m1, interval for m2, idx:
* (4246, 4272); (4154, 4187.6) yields 1.89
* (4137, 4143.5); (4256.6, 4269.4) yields 2.15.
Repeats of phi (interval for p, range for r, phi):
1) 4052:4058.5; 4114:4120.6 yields 57.6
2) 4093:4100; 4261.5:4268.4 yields 54.3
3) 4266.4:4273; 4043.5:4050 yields 50.3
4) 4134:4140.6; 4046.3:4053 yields 56.6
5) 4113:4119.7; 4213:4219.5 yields 57.9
